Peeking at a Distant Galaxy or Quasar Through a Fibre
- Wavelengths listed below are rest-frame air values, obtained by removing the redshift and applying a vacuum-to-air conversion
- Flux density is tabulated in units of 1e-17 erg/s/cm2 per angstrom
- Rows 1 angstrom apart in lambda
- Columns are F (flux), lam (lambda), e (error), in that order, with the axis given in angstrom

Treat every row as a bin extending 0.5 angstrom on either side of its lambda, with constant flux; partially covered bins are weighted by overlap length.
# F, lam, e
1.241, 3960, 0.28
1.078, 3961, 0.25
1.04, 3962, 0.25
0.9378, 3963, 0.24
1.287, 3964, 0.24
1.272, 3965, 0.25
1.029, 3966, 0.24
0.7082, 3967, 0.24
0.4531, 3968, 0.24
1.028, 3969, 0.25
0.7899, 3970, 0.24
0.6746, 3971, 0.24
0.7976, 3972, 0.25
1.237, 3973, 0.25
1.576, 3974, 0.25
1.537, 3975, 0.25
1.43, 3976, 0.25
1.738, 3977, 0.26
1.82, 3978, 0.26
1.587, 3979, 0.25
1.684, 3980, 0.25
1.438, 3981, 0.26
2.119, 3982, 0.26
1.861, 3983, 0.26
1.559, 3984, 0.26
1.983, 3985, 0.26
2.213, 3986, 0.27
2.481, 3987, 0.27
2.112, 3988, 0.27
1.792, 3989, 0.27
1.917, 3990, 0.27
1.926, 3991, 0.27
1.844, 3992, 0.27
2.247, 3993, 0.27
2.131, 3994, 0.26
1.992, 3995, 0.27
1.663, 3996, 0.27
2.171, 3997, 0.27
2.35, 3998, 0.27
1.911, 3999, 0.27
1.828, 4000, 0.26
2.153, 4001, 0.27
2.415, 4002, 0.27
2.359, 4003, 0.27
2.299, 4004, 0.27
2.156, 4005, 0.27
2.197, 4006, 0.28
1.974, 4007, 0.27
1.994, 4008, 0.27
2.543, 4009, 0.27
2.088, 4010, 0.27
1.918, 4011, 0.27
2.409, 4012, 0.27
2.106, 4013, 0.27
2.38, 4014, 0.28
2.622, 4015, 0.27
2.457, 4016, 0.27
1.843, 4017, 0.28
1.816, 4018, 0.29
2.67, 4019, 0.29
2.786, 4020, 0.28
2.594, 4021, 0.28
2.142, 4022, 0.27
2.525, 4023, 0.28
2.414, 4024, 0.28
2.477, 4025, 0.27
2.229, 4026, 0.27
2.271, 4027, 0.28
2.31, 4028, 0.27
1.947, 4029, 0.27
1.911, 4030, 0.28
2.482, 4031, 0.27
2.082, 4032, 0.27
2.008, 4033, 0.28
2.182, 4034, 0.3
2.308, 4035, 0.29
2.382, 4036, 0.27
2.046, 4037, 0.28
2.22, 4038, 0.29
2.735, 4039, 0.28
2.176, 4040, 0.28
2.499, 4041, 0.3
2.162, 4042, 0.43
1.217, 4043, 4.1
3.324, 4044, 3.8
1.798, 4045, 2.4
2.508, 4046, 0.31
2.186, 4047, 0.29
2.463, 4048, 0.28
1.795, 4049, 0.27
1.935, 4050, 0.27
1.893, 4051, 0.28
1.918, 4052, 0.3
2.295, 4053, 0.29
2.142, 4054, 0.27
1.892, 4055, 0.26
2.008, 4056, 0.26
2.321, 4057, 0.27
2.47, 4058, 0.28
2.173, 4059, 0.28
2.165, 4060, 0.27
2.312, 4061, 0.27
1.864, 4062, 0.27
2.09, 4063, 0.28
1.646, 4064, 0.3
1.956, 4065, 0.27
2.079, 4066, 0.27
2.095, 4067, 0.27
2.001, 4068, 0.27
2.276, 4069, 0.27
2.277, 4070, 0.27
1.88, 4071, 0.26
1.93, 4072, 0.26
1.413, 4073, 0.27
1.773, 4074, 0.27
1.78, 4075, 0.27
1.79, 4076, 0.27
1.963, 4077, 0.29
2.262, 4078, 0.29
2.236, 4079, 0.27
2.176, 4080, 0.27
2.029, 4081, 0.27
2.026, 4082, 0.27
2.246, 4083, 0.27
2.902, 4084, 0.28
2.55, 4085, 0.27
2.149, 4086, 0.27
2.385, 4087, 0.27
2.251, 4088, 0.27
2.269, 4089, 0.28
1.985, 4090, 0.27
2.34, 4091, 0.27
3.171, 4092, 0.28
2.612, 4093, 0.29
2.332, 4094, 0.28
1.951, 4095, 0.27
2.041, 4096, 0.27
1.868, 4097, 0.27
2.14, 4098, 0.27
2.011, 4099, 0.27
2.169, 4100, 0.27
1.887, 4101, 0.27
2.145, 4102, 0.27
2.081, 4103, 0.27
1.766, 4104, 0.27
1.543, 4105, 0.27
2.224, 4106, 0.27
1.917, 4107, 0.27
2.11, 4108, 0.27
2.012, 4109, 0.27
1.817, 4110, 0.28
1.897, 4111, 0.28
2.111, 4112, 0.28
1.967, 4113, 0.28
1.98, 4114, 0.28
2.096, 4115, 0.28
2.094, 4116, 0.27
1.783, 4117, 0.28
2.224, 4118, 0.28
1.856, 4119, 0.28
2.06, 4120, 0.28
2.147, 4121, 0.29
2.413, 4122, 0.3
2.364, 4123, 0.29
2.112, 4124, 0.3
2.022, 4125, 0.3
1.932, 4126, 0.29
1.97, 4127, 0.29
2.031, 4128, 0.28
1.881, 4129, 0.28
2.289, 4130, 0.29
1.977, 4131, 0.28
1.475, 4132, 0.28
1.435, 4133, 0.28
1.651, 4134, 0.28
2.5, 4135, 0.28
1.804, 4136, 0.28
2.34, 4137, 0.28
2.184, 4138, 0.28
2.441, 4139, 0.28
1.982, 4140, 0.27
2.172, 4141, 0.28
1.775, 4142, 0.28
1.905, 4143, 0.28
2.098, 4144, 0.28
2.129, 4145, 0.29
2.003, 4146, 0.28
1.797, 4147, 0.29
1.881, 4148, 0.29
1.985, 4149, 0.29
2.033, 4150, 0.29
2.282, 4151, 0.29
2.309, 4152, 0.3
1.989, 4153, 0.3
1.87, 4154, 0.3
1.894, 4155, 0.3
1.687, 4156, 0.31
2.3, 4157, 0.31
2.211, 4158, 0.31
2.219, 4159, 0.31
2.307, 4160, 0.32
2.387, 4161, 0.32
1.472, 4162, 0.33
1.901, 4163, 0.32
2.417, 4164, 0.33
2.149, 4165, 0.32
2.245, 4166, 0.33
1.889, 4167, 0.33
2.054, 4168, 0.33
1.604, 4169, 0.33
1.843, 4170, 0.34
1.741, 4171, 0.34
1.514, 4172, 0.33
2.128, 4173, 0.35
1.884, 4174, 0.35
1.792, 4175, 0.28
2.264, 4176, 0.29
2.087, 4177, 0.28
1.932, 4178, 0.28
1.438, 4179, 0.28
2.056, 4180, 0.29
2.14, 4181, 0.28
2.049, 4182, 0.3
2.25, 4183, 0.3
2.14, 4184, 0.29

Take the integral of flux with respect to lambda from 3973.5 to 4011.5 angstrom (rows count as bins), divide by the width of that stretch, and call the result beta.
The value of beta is 1.97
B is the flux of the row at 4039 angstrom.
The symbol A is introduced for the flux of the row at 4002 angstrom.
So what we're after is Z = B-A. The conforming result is 0.3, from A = 2.415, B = 2.735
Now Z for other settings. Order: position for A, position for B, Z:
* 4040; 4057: 0.1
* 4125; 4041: 0.5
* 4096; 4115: 0.1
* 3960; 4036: 1.1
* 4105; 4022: 0.6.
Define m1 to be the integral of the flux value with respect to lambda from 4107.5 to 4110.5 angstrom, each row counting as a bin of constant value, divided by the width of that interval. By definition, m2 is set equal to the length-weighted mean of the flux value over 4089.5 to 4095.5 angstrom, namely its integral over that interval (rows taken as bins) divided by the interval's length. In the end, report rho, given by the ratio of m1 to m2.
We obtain 0.83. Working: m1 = 1.98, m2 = 2.40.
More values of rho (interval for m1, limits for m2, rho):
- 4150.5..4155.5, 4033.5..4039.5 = 0.89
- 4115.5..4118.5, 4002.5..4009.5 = 0.92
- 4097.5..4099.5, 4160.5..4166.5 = 0.99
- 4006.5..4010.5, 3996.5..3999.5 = 1.00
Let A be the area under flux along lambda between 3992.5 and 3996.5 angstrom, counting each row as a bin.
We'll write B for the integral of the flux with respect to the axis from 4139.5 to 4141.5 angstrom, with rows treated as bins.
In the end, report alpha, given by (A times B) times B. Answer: 139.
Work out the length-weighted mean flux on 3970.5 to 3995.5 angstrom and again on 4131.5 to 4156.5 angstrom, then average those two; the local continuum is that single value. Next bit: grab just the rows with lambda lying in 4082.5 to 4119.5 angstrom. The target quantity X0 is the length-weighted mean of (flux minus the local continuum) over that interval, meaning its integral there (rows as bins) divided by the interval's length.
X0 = 0.27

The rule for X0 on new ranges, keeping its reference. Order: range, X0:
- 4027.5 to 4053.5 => 0.32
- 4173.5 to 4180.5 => 0.06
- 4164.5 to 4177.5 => 0.07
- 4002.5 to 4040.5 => 0.40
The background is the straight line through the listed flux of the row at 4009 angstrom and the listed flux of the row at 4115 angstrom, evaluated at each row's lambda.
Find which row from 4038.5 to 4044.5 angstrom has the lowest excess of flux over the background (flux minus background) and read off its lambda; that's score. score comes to 4043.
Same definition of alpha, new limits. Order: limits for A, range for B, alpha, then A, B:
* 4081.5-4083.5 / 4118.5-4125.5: 958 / 4.3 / 15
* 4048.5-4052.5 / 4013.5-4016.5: 420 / 7.5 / 7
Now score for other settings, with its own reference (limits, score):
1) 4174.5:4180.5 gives 4179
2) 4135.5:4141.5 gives 4136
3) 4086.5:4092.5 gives 4090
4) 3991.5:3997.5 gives 3996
